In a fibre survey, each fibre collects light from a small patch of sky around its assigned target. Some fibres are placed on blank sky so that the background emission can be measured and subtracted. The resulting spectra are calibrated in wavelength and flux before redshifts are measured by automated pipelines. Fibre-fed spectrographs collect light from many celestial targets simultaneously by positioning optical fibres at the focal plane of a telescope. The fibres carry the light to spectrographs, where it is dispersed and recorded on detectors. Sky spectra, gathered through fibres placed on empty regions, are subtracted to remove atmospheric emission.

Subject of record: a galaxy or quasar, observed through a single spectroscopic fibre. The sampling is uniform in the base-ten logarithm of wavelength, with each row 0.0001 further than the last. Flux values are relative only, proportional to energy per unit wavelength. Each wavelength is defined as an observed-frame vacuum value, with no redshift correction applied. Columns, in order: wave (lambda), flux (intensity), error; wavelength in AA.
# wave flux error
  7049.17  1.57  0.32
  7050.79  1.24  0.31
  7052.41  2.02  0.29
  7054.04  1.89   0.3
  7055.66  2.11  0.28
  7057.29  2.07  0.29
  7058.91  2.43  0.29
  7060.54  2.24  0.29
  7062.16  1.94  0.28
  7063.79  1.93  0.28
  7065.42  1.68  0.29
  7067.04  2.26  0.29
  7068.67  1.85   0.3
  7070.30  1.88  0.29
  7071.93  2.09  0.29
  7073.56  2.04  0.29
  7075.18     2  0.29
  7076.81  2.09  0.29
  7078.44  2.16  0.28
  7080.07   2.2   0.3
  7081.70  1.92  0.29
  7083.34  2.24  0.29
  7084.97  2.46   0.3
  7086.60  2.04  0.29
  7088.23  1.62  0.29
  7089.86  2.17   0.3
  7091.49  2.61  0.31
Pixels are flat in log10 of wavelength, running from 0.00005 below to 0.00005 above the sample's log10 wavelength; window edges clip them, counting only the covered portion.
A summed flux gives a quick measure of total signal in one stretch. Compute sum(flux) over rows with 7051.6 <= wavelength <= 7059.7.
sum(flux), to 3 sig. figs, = 10.5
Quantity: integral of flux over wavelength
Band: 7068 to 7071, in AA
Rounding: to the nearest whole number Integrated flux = 6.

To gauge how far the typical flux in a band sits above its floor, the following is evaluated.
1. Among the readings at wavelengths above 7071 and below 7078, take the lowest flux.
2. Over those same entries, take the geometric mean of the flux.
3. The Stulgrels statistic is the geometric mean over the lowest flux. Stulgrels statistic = 1.03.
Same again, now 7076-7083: 1.09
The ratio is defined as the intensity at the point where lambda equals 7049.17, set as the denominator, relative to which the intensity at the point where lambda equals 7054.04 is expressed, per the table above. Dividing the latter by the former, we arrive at 1.2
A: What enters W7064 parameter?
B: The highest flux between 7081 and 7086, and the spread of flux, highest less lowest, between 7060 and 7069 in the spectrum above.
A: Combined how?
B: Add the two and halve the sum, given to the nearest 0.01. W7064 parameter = 1.52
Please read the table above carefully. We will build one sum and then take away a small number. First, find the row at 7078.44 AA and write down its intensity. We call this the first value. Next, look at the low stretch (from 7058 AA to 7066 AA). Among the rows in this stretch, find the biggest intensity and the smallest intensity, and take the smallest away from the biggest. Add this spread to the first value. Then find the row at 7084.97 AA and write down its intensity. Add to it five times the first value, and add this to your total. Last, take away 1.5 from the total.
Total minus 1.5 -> 14.7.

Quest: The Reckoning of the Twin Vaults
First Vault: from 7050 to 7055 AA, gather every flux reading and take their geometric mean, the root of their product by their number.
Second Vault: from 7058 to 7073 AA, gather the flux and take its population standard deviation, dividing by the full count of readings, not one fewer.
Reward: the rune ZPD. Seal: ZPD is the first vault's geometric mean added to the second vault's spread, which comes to 1.90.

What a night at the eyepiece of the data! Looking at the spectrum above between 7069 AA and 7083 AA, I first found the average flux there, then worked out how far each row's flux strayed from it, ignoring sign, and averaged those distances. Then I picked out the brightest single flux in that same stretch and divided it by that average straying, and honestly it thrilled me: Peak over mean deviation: 25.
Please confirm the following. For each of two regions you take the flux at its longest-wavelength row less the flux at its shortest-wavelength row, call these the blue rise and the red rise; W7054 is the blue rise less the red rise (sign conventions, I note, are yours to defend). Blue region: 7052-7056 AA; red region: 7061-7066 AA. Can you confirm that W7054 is 0.35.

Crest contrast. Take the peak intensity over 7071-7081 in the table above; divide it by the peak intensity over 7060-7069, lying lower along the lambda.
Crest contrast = 0.97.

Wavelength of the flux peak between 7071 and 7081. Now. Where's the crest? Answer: 7080.07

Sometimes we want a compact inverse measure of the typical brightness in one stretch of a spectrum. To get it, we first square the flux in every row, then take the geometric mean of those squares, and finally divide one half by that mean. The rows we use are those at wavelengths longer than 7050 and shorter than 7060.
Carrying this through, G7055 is 0.135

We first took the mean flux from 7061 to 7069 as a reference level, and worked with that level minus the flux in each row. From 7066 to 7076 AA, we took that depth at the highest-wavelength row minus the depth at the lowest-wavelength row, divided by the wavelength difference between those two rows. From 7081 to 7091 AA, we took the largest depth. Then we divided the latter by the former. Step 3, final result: 10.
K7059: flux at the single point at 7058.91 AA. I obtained 2.43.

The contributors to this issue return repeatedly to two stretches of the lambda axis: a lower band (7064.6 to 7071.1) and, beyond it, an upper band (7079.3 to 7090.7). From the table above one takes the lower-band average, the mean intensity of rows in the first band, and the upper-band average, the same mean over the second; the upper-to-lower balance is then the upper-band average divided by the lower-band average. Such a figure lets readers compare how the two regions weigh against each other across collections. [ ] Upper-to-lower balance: 1.09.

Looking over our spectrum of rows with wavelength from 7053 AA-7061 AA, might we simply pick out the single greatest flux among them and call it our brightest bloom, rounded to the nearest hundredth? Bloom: 2.43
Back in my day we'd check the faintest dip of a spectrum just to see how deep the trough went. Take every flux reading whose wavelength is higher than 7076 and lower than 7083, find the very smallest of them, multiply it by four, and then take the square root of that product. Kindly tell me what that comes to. 2.77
